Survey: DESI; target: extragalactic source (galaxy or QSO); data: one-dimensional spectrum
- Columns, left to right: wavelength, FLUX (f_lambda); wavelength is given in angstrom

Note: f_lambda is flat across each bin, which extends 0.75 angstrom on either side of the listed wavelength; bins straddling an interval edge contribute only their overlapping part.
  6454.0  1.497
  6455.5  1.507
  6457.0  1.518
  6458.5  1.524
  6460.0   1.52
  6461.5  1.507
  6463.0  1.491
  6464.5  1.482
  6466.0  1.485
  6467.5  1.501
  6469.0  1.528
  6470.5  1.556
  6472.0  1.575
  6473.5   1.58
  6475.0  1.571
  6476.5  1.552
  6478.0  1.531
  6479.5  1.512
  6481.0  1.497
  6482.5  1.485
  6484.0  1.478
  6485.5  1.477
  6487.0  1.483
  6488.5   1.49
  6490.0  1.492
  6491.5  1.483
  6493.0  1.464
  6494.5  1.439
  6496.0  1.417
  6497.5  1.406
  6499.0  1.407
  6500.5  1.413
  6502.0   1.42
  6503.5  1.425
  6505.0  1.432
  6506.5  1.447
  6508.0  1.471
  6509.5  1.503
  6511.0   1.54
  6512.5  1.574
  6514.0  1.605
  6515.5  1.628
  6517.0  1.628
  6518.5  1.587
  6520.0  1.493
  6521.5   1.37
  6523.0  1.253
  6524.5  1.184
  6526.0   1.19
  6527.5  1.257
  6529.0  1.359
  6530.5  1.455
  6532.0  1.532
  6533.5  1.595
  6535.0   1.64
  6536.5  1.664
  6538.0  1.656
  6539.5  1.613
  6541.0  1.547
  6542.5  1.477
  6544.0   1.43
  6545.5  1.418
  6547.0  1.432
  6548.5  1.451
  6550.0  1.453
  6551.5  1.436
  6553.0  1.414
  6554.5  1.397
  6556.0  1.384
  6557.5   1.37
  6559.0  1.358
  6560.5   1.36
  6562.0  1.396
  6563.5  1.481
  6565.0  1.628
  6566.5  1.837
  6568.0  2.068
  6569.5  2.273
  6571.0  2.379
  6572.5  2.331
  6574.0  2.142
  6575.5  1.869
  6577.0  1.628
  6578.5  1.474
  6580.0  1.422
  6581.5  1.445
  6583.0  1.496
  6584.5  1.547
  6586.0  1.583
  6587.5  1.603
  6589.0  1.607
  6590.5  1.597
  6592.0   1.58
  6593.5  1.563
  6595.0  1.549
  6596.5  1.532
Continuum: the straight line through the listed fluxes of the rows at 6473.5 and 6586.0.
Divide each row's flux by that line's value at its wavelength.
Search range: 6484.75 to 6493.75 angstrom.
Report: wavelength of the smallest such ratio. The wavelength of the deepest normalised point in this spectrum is 6493.0 angstrom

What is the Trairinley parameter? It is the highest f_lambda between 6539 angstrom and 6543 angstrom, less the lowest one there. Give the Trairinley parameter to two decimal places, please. 0.14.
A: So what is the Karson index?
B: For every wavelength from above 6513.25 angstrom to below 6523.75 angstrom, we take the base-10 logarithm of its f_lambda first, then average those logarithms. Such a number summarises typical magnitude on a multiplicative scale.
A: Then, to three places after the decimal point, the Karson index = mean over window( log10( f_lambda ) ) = 0.177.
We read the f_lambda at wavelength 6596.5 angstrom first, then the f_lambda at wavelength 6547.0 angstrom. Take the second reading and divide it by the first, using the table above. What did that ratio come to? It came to 0.93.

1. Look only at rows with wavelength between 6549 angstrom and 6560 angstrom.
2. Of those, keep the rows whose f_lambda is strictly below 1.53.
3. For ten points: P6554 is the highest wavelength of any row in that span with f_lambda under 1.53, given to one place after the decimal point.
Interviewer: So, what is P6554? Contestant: 6559.0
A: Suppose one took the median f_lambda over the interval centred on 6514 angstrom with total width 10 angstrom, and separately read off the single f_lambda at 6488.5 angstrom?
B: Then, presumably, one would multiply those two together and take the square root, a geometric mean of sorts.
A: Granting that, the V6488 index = 1.54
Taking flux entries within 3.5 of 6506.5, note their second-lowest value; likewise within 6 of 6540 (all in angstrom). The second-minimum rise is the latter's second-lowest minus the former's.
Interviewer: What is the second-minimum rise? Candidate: -0.002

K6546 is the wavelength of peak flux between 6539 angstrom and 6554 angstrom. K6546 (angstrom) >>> 6539.5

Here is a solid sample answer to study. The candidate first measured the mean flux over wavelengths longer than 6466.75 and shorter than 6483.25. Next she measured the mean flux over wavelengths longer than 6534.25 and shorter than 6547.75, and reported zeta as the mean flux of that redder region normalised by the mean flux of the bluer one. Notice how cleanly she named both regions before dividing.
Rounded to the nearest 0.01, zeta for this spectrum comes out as 1.00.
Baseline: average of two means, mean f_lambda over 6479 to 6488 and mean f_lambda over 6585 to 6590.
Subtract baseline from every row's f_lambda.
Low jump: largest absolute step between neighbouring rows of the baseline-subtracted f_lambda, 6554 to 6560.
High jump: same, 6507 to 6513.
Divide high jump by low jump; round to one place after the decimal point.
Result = 2.6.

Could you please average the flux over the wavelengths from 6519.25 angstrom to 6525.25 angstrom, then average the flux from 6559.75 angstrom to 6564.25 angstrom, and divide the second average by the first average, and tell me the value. 1.07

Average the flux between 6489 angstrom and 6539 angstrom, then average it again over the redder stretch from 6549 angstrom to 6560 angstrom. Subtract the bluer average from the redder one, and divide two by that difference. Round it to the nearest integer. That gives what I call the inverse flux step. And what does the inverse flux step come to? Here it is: -30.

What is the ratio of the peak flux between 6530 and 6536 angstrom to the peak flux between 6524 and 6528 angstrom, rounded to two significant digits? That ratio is 1.3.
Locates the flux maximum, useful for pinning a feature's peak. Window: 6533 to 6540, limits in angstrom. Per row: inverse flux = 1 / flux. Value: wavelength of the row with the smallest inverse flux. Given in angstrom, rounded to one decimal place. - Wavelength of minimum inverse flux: 6536.5 angstrom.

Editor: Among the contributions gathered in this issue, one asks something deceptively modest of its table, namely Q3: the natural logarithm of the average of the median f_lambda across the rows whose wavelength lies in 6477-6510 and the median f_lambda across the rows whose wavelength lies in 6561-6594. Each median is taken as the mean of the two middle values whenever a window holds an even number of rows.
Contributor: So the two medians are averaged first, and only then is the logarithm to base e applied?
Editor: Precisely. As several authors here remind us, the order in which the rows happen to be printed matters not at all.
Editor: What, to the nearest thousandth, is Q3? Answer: 0.430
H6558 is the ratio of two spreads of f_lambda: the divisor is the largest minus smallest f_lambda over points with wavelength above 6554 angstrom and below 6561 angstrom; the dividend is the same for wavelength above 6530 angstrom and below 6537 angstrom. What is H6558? 5.4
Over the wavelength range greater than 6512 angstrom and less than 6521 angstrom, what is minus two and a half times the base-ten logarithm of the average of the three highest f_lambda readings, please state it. -0.52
